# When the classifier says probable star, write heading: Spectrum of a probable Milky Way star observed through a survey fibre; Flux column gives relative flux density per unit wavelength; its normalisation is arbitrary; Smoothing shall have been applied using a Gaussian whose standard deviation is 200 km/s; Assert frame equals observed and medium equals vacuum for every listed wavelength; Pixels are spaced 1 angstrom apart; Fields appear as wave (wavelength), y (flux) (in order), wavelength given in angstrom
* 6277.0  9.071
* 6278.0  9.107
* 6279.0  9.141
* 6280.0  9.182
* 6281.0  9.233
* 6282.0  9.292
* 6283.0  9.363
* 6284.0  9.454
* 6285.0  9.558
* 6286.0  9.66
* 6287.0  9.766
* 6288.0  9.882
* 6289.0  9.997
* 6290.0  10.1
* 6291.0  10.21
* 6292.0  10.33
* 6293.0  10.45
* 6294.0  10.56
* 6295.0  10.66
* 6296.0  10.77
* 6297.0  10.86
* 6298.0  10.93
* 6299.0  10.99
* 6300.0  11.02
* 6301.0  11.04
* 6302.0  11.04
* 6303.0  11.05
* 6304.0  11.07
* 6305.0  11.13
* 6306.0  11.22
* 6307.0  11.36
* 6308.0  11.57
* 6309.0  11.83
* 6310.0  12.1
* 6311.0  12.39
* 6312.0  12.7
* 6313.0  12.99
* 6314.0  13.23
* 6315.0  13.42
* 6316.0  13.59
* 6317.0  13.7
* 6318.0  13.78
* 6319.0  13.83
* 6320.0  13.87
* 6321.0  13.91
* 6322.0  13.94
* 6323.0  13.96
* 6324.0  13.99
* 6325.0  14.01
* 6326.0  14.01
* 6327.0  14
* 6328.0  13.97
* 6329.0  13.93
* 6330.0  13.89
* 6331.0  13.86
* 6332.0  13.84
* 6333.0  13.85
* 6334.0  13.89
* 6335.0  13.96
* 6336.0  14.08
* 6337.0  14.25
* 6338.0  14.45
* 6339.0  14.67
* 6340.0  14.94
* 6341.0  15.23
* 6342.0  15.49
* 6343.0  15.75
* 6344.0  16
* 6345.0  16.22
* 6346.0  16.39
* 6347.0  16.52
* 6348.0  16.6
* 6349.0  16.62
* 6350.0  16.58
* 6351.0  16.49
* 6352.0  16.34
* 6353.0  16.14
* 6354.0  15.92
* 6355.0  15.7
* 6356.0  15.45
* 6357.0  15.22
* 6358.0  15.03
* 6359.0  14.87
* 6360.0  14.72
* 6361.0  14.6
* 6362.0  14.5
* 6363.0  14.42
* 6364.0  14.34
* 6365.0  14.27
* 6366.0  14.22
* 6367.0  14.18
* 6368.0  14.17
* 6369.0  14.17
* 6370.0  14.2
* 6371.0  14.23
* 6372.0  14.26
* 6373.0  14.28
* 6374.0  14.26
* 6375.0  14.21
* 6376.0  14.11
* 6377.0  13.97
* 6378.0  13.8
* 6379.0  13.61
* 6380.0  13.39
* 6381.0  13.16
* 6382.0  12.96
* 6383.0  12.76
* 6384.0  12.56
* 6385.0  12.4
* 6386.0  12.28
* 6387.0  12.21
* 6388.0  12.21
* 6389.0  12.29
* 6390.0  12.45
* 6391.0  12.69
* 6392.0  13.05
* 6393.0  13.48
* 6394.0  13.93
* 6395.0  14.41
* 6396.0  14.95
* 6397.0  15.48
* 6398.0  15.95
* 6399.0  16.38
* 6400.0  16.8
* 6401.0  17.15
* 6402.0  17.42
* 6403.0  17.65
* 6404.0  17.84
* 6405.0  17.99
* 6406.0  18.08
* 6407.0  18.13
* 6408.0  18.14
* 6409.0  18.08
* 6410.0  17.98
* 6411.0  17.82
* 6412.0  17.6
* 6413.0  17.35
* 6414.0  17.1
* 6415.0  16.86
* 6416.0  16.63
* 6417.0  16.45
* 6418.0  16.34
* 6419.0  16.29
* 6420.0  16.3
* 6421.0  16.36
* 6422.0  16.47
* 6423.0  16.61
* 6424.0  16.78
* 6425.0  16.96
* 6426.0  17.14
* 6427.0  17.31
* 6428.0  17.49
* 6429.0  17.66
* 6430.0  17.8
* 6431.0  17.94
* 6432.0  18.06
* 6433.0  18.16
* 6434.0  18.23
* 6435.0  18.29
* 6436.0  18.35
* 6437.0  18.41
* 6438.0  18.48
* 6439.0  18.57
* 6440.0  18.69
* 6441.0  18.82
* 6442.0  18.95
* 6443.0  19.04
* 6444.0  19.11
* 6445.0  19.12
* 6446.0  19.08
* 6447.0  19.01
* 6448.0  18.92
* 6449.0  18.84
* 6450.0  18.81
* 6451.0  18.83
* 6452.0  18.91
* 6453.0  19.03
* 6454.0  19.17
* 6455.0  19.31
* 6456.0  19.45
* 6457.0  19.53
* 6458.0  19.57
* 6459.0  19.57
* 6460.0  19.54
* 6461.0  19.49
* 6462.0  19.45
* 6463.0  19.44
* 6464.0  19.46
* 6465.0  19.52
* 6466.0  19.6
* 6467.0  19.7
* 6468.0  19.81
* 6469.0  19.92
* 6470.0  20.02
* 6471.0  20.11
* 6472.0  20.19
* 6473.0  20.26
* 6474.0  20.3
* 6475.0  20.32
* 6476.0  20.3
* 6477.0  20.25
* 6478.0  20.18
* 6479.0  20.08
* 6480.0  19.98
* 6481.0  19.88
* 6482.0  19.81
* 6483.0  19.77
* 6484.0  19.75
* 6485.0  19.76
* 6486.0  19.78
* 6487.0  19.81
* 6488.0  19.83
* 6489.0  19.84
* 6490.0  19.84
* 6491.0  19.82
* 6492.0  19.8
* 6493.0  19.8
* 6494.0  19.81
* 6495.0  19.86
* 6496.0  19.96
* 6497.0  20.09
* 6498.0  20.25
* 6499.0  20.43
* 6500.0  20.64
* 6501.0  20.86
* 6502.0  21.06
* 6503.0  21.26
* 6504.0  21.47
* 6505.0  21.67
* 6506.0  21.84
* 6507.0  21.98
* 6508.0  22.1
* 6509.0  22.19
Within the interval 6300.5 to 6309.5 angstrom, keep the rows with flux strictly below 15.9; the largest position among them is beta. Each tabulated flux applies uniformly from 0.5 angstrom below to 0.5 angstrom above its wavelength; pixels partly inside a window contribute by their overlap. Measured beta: 6309.0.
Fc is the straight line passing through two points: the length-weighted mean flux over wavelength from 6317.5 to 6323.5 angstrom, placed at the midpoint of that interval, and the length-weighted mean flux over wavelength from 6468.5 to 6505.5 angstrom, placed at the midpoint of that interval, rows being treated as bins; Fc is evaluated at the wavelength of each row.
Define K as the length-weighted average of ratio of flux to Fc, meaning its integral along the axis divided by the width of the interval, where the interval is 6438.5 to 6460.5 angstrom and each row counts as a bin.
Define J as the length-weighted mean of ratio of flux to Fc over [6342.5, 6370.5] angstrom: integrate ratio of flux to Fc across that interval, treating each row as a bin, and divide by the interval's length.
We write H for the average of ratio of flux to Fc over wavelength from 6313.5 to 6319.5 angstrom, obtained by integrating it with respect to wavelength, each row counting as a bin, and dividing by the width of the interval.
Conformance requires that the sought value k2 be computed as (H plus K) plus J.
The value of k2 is 3.02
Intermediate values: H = 0.99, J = 1.008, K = 1.02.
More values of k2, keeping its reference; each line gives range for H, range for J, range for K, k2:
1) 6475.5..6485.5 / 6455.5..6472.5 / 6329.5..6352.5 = 3.06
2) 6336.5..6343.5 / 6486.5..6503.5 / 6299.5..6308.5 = 2.85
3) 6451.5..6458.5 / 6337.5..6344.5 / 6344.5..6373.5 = 3.05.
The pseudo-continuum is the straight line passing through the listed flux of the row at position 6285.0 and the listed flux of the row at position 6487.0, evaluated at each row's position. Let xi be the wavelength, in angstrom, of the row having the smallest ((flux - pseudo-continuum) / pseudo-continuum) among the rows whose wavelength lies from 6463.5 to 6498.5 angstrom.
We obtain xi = 6494.0 angstrom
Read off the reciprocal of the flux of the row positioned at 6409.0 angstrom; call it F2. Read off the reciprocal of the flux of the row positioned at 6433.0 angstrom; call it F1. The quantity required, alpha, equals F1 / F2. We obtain 1.00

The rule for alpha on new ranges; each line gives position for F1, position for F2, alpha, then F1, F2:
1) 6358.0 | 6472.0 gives 1.34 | 0.067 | 0.050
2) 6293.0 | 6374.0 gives 1.36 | 0.096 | 0.070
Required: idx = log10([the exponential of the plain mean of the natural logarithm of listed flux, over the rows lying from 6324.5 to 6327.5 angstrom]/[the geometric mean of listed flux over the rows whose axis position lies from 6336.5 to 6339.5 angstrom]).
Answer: -0.01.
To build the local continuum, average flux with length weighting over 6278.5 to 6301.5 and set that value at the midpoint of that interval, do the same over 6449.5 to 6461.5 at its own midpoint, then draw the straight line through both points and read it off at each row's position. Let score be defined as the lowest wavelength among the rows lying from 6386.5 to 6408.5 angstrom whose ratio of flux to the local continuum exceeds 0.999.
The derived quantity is 6399.0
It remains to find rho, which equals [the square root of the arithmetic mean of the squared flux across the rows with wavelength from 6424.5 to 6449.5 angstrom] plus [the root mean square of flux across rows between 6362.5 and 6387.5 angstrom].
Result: 32.1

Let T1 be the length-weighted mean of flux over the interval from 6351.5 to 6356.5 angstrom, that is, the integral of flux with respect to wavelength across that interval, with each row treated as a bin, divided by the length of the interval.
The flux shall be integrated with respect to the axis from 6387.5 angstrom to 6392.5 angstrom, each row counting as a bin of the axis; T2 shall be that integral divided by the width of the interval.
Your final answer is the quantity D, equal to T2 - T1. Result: -3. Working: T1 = 15.9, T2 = 12.5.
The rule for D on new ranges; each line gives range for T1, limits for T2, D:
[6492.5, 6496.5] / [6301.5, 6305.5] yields -9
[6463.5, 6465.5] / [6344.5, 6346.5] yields -3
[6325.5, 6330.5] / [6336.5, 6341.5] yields 1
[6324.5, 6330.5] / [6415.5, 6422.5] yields 2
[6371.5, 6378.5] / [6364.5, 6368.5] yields 0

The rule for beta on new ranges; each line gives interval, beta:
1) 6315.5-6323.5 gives 6323.0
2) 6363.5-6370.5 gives 6370.0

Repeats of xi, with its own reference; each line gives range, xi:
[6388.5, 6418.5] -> 6389.0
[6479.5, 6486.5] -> 6486.0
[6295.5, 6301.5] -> 6301.0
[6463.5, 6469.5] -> 6464.0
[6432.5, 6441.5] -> 6433.0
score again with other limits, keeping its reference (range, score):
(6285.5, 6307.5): 6290.0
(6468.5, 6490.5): 6471.0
